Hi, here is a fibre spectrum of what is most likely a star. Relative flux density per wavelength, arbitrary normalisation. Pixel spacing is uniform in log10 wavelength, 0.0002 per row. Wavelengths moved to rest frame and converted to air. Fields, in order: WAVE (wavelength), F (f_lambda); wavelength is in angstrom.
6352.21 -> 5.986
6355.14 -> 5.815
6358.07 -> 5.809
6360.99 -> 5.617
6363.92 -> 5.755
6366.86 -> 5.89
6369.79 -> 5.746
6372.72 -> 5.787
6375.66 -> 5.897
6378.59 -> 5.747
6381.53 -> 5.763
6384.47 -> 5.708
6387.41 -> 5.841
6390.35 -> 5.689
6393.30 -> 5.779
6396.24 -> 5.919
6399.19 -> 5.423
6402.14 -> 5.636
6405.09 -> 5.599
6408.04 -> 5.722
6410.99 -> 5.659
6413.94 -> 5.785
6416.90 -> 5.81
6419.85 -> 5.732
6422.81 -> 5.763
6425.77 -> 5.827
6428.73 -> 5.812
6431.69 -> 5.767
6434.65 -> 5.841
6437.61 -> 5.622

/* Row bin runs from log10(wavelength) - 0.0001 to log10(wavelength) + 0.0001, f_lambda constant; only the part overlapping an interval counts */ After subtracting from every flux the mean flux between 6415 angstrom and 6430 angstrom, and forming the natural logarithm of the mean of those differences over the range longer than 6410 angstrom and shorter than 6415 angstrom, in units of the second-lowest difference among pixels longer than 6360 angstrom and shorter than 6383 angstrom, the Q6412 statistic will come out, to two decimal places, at 0.45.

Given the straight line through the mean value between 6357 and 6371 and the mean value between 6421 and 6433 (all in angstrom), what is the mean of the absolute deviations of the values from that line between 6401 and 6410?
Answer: 0.13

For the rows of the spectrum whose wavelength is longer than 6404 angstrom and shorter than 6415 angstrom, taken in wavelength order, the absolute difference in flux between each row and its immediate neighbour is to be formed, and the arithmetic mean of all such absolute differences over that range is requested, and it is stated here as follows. 0.104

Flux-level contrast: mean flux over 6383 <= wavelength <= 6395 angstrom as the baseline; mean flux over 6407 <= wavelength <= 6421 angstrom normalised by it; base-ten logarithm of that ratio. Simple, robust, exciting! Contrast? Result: -0.001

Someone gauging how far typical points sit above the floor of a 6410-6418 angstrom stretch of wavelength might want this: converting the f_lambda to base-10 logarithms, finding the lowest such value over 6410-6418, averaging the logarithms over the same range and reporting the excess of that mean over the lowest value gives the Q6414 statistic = 0.0070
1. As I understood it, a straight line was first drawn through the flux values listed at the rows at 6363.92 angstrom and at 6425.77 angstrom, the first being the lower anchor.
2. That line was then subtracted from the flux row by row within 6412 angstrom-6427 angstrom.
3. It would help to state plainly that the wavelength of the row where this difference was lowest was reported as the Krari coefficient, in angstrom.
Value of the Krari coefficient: 6419.85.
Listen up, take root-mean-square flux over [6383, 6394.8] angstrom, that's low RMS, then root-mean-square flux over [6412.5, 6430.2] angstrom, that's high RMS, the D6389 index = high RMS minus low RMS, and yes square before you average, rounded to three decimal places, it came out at 0.034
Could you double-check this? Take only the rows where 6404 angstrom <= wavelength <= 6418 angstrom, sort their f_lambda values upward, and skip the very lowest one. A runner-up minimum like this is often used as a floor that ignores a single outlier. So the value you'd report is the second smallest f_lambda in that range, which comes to 5.659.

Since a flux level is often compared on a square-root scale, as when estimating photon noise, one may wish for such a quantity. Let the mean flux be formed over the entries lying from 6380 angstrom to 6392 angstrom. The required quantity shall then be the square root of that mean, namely 2.40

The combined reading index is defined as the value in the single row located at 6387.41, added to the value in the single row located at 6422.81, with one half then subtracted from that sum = 11.1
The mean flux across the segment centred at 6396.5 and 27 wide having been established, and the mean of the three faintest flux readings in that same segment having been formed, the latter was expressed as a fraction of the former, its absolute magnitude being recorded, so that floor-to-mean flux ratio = 0.974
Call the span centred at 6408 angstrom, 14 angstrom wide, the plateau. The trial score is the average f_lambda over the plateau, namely 5.68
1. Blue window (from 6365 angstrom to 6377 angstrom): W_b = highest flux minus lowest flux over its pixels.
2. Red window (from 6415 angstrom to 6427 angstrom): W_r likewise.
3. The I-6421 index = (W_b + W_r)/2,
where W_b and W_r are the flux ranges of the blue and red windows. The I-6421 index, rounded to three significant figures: 0.123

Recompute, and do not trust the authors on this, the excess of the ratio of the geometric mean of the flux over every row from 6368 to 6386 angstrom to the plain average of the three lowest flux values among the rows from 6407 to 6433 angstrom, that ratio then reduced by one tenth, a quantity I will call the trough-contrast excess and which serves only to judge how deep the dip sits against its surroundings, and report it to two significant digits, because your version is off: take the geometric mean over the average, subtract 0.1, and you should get 0.91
